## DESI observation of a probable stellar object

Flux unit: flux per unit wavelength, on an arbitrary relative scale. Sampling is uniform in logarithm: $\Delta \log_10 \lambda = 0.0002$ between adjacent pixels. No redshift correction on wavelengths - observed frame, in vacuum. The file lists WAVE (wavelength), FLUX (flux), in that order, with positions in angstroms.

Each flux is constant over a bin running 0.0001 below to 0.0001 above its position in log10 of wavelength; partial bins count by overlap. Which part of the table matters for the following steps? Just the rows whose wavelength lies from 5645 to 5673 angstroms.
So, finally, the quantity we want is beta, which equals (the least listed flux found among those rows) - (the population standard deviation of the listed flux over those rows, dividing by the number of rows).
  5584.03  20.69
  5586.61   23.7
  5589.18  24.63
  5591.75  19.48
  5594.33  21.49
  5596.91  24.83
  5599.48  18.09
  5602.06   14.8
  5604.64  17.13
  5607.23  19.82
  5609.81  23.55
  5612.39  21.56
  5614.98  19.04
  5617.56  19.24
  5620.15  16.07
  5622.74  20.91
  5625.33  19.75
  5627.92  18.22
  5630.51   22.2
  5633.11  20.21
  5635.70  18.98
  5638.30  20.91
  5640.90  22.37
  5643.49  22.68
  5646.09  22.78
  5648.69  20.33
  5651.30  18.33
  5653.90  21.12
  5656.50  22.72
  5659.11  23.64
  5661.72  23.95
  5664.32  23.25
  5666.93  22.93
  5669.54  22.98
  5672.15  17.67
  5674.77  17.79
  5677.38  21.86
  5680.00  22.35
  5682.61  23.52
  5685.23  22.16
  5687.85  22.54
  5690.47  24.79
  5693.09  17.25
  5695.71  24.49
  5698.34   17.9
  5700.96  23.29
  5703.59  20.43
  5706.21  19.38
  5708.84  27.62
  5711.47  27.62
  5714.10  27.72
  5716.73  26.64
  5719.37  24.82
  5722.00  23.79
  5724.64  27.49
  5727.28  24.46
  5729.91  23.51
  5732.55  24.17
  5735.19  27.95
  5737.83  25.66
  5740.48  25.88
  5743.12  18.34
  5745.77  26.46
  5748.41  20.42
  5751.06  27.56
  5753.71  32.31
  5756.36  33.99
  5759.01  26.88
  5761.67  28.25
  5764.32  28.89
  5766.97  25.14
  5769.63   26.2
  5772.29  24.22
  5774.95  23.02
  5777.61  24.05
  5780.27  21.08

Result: 15.6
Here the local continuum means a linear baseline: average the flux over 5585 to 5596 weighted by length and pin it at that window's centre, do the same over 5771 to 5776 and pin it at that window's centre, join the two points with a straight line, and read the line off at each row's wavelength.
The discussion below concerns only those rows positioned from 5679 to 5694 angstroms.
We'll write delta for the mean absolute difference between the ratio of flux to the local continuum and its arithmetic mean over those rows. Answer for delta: 0.071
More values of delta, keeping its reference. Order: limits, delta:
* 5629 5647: 0.053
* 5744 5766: 0.116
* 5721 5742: 0.058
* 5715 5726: 0.059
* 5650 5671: 0.057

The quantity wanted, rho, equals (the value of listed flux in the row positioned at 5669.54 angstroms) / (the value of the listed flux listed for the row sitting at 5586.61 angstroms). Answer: 0.97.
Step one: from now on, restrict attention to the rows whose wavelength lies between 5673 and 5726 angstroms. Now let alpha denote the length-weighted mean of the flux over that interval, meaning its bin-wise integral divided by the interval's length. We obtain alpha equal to 23.1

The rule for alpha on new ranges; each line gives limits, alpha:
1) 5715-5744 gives 24.9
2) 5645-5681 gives 21.5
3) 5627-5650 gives 21.0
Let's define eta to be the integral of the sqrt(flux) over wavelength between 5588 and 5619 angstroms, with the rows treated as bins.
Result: 139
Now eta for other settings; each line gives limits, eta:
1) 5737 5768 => 160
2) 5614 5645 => 139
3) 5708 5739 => 158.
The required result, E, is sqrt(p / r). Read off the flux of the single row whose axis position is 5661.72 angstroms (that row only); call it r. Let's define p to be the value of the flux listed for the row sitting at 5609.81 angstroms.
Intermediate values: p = 23.55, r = 23.95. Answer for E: 0.99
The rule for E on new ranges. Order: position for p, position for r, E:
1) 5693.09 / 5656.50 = 0.87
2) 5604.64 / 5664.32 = 0.86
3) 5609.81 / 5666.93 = 1.01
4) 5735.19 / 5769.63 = 1.03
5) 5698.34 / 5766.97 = 0.84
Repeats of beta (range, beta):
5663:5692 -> 15.5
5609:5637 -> 14.1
